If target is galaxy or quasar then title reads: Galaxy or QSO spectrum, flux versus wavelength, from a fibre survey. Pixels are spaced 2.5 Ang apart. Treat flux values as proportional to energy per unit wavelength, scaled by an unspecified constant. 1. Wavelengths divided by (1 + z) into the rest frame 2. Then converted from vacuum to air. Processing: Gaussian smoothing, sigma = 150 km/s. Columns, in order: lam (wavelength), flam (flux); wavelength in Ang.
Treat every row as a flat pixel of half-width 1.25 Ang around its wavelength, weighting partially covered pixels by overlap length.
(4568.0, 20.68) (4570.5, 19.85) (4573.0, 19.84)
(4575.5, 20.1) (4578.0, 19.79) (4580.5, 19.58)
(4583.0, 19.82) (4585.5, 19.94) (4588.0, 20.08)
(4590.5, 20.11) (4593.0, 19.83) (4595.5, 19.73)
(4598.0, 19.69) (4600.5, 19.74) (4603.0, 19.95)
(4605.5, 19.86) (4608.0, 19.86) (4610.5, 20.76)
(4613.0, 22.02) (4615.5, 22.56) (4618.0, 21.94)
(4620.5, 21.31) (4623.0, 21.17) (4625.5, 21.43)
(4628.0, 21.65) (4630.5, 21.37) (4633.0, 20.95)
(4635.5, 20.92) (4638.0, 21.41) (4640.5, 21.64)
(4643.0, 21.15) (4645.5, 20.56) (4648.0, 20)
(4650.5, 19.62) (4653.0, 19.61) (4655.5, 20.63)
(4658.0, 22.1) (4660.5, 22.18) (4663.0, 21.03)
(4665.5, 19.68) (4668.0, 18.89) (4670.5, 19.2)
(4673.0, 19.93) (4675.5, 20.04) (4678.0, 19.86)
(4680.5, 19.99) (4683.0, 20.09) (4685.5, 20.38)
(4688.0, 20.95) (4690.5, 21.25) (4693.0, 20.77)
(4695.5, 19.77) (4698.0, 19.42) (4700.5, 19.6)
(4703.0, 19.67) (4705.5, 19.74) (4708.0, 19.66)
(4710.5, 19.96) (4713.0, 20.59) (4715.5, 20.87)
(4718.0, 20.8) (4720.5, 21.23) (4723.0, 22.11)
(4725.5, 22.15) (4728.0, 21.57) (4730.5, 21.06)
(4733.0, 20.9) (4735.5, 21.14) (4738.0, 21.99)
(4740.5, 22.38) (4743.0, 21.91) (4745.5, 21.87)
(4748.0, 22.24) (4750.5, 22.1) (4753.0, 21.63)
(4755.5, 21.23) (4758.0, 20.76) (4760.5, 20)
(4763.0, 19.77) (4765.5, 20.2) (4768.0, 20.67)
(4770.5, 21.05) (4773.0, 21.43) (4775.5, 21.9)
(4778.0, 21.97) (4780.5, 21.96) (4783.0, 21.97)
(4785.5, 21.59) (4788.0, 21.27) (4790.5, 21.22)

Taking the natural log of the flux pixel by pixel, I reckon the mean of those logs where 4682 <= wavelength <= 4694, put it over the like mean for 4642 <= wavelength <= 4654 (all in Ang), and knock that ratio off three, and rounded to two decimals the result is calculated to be 1.99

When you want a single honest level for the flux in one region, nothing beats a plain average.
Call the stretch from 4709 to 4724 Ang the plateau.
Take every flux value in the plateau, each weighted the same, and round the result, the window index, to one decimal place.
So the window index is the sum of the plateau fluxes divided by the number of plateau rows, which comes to 20.9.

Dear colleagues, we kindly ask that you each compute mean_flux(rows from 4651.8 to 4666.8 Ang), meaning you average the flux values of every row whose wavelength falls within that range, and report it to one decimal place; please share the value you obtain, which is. 20.9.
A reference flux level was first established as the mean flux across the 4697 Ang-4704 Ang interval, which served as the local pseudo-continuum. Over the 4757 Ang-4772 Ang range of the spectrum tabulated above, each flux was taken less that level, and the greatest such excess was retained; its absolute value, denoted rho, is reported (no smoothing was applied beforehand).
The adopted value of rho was 1.5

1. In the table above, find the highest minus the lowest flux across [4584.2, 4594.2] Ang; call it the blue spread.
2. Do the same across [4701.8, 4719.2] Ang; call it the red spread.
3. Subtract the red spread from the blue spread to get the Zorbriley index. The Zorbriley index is -0.93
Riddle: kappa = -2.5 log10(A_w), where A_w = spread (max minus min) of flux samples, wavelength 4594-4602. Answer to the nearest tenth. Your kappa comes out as 3.3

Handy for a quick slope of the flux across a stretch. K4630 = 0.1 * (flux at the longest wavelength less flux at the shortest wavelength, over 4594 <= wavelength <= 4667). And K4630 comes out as -0.005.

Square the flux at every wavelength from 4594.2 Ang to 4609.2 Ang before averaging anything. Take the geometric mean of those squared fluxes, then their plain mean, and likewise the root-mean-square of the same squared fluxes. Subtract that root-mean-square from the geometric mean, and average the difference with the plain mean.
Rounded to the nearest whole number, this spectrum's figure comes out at 196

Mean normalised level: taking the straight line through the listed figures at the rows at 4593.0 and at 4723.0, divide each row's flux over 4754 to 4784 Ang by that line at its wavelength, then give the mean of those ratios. 0.92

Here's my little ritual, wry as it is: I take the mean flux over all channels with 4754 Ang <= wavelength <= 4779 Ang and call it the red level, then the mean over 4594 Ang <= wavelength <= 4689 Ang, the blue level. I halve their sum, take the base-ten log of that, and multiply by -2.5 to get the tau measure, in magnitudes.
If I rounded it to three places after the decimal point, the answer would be -3.293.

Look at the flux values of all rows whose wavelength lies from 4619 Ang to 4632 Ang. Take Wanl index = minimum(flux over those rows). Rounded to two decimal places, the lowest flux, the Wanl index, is 21.17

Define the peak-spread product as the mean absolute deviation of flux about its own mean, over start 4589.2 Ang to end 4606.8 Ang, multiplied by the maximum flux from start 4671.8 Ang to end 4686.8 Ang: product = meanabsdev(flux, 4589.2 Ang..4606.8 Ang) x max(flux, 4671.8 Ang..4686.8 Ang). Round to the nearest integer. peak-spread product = 2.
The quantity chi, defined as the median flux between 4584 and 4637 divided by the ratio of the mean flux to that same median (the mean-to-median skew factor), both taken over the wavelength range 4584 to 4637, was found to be 20.8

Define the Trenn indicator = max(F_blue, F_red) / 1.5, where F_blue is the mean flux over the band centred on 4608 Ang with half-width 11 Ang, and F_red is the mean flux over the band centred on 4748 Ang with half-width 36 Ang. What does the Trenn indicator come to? 14.2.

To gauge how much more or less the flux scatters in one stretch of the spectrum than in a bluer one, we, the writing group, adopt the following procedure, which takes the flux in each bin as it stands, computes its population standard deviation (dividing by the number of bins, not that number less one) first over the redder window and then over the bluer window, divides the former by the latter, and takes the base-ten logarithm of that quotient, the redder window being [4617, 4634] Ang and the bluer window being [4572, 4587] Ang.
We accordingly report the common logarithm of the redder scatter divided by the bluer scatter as 0.28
